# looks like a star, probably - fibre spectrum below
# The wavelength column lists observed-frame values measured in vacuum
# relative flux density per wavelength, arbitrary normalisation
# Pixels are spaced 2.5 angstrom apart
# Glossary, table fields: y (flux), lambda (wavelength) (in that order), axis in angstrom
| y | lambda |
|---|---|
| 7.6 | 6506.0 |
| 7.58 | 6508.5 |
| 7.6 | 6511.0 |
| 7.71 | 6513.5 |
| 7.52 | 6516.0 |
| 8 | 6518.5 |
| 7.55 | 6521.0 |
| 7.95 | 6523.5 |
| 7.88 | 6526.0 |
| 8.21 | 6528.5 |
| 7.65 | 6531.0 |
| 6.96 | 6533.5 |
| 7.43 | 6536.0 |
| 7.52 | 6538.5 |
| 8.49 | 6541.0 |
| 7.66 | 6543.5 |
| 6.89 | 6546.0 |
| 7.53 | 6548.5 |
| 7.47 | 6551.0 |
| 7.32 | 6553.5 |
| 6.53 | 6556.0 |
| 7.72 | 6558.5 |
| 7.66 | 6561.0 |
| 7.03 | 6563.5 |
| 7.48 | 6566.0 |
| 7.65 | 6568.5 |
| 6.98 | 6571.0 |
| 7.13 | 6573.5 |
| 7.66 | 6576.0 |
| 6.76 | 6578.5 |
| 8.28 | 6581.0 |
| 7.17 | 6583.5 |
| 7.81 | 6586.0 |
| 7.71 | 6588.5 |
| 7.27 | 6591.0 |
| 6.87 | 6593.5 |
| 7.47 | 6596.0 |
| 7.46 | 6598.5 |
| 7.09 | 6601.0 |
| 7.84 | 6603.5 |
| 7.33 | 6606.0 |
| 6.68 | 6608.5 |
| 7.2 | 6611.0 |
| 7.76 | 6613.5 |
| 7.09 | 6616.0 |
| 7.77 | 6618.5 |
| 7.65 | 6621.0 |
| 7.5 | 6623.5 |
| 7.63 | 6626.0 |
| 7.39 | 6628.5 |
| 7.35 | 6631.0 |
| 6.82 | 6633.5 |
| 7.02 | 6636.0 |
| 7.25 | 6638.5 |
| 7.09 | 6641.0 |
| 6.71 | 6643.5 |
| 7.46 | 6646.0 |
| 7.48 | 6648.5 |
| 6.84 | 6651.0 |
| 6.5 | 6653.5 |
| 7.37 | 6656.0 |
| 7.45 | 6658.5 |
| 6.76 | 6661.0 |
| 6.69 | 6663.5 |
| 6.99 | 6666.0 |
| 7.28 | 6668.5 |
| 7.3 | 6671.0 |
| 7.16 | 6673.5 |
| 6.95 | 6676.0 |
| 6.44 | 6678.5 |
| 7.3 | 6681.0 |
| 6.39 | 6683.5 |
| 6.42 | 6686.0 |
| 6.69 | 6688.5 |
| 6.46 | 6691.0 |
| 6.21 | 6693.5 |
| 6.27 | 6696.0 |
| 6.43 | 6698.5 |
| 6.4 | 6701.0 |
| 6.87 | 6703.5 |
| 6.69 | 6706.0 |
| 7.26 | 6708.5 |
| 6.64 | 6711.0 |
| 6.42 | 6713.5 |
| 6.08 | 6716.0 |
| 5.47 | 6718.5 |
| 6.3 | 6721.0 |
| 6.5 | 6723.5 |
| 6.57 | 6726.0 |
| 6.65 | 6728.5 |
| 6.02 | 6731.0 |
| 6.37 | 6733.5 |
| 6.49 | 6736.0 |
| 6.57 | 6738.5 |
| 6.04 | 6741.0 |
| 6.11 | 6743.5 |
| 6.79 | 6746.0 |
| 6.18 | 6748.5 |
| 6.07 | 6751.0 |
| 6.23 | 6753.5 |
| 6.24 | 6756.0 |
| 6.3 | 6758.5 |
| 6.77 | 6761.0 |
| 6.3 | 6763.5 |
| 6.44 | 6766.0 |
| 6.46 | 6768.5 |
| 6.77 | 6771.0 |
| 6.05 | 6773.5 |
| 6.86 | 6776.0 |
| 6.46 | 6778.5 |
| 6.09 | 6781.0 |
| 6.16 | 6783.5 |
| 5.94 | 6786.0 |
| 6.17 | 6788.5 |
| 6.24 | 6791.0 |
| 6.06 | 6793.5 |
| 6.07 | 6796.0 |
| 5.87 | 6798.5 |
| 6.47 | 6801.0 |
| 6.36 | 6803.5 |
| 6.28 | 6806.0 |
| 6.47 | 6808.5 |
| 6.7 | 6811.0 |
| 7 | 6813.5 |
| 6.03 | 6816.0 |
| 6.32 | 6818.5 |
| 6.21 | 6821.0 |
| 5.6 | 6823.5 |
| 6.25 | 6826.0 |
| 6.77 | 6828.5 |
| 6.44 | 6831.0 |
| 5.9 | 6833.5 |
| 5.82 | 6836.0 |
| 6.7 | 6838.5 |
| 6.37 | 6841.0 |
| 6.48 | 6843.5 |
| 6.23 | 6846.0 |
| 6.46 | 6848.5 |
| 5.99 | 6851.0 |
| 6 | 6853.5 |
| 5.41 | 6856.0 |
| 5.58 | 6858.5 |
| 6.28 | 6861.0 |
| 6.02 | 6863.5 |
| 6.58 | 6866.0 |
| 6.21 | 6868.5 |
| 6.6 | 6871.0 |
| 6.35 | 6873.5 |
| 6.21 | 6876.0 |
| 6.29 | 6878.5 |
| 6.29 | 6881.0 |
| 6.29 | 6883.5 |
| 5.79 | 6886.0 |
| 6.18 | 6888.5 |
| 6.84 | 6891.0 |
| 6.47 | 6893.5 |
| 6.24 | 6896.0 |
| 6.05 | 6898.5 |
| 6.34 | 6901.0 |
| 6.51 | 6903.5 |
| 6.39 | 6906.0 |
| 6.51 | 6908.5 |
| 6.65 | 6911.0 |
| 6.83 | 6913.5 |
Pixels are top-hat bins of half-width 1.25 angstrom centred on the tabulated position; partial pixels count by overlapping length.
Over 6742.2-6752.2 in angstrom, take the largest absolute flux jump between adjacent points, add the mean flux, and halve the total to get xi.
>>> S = 3.48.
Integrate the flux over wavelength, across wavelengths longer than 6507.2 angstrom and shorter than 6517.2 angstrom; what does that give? 76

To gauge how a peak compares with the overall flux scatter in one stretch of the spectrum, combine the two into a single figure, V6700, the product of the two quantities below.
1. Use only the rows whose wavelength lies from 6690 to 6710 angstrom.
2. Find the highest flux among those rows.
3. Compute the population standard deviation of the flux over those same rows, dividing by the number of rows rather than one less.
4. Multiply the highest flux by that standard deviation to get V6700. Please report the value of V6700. 2.4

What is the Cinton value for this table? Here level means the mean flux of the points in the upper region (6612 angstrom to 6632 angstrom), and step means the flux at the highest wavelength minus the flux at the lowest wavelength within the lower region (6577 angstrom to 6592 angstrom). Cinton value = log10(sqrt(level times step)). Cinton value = 0.29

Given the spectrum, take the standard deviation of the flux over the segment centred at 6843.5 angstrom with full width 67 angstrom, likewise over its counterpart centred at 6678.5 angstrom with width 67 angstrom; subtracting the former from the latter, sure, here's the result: 0.030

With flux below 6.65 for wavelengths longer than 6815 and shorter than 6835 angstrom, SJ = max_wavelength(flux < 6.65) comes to 6833.5 angstrom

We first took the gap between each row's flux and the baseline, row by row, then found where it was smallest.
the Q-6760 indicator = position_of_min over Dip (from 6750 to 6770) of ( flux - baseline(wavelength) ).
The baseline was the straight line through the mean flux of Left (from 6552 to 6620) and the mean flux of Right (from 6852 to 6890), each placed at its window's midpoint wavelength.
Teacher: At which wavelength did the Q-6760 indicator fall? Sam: 6751.0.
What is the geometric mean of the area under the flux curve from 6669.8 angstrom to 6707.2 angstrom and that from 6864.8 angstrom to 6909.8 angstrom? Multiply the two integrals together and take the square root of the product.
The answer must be 267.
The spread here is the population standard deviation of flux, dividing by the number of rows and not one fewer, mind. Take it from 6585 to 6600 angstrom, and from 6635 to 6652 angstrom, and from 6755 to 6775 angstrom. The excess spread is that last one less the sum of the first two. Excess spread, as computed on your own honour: -0.34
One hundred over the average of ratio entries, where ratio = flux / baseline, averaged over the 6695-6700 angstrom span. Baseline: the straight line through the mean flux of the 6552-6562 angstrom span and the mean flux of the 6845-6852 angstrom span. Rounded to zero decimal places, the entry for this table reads 107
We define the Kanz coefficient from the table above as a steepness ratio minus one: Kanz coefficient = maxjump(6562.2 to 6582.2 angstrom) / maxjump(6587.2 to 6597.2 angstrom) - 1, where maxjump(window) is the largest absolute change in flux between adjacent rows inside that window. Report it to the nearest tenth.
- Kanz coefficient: 1.5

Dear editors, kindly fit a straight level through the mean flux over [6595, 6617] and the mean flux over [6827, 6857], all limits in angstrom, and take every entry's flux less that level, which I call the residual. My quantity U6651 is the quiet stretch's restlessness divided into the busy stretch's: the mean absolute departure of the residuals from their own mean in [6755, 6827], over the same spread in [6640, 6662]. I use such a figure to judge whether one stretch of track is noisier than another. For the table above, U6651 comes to 0.73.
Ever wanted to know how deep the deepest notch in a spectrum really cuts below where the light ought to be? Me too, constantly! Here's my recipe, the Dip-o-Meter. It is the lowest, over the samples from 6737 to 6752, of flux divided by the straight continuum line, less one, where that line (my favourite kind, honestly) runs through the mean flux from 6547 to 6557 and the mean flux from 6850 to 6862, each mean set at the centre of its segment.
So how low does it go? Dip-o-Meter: -0.051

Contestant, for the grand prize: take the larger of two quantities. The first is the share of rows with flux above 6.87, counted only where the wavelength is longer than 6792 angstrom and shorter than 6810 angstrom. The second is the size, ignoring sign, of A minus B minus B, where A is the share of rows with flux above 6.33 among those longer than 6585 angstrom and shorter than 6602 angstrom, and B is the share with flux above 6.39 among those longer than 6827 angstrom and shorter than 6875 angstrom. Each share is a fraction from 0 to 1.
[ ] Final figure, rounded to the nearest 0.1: 0.3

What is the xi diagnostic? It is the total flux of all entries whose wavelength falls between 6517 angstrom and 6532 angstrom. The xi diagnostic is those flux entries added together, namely 47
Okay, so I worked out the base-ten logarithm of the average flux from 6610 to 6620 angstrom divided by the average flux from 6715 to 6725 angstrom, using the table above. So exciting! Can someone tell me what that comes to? 0.088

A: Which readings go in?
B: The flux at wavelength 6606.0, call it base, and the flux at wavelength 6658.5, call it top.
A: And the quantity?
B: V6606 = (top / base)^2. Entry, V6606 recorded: 1.03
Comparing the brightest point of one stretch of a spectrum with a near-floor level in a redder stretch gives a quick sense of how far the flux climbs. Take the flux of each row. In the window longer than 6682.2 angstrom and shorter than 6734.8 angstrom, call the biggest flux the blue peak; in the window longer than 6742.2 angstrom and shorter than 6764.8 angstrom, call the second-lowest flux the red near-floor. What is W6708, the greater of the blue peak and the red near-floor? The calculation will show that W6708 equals 7.26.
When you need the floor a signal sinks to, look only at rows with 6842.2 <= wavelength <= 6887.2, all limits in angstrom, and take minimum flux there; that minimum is 5.41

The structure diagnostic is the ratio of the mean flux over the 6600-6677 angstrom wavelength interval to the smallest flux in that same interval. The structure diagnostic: 1.11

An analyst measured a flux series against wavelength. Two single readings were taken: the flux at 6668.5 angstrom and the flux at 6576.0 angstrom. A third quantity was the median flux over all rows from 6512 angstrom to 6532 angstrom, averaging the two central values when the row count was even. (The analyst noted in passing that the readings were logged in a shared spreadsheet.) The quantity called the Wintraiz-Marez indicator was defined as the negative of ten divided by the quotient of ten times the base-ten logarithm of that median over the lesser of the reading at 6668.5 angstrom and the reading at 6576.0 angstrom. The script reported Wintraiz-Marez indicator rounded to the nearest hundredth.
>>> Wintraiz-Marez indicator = -8.16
